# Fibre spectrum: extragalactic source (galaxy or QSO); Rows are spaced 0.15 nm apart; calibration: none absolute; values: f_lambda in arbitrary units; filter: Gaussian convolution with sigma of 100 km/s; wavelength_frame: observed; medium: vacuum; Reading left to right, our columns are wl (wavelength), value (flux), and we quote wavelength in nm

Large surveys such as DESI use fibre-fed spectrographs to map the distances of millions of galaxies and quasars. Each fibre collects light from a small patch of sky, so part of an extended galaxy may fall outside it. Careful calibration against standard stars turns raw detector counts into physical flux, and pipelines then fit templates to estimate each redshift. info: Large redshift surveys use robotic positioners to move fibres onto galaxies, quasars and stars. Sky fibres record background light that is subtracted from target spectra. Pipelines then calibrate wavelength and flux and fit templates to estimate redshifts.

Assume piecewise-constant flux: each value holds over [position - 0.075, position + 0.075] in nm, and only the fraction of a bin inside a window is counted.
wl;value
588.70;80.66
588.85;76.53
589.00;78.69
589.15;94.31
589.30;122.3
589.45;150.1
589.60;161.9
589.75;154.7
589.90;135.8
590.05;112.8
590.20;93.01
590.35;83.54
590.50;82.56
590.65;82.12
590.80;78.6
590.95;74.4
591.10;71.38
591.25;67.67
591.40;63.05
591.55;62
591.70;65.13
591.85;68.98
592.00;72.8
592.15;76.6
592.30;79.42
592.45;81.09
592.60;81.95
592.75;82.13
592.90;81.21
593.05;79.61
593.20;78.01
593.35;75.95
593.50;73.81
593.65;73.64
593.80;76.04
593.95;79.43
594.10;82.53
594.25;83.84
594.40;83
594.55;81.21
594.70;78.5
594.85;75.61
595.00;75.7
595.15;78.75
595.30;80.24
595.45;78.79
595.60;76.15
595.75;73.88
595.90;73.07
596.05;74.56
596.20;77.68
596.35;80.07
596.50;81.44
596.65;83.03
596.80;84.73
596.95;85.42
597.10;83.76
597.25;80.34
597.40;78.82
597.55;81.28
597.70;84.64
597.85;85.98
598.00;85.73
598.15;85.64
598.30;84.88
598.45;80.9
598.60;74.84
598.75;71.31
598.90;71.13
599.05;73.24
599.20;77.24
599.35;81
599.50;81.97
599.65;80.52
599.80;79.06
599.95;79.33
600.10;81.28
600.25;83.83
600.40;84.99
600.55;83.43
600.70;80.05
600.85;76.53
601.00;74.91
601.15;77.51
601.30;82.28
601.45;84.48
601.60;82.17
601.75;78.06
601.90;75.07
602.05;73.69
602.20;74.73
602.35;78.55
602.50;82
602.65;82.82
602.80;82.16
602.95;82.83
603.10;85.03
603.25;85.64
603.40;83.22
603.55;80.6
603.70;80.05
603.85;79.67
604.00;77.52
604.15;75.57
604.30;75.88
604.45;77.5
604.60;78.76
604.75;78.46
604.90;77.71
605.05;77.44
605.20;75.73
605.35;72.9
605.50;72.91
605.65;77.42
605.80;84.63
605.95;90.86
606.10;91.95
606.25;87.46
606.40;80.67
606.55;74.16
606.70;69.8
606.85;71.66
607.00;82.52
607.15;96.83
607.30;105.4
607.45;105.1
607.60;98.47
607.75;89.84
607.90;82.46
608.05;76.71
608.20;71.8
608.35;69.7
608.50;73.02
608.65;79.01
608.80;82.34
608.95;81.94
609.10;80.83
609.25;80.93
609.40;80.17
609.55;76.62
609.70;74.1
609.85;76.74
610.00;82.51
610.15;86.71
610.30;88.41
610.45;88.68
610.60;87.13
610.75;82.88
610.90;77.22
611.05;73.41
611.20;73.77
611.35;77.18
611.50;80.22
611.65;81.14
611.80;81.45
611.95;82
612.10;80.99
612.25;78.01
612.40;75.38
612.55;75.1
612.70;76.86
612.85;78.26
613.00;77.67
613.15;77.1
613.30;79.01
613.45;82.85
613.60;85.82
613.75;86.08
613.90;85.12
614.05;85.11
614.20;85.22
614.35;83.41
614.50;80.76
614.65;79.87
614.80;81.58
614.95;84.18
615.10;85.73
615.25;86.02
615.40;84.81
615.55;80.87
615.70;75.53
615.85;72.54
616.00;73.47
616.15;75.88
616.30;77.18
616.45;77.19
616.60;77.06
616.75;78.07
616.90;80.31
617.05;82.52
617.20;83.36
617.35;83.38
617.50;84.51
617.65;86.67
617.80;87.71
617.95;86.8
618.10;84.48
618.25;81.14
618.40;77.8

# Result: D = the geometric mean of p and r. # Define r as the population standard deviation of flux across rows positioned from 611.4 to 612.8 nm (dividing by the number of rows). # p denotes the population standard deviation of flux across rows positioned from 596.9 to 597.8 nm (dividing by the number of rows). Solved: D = 2.5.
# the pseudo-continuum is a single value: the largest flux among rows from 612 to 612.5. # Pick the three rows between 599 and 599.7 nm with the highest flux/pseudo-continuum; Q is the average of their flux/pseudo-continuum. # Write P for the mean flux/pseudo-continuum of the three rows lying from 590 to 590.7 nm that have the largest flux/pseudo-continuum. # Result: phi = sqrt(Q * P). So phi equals 1.092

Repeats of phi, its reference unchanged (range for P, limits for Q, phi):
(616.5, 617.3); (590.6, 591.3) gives 0.990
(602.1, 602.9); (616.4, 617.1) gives 1.004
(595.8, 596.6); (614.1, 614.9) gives 1.007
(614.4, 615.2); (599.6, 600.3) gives 1.023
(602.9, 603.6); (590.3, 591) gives 1.033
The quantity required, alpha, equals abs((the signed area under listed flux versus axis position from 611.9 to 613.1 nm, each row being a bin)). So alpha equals 94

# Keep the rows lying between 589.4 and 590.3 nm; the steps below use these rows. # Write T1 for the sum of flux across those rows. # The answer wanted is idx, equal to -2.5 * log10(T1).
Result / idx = -7.27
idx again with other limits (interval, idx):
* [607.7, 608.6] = -6.67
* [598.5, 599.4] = -6.63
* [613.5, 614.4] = -6.77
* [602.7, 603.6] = -6.75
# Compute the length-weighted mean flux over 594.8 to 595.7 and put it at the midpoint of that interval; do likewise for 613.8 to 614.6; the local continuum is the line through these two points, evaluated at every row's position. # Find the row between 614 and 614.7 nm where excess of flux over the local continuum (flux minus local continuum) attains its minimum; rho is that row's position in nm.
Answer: 614.65 nm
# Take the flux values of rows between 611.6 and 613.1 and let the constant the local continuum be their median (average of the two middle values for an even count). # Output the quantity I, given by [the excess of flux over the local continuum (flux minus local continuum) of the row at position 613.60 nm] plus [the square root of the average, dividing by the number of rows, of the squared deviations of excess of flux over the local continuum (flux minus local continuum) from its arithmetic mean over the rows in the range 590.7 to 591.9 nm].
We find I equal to 13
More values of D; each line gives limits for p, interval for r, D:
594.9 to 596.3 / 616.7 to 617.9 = 2.6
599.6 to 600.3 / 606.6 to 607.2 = 4.3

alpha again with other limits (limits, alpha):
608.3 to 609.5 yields 94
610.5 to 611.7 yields 95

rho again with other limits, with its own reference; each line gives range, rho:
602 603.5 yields 602.05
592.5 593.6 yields 593.50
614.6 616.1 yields 615.85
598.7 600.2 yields 598.90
